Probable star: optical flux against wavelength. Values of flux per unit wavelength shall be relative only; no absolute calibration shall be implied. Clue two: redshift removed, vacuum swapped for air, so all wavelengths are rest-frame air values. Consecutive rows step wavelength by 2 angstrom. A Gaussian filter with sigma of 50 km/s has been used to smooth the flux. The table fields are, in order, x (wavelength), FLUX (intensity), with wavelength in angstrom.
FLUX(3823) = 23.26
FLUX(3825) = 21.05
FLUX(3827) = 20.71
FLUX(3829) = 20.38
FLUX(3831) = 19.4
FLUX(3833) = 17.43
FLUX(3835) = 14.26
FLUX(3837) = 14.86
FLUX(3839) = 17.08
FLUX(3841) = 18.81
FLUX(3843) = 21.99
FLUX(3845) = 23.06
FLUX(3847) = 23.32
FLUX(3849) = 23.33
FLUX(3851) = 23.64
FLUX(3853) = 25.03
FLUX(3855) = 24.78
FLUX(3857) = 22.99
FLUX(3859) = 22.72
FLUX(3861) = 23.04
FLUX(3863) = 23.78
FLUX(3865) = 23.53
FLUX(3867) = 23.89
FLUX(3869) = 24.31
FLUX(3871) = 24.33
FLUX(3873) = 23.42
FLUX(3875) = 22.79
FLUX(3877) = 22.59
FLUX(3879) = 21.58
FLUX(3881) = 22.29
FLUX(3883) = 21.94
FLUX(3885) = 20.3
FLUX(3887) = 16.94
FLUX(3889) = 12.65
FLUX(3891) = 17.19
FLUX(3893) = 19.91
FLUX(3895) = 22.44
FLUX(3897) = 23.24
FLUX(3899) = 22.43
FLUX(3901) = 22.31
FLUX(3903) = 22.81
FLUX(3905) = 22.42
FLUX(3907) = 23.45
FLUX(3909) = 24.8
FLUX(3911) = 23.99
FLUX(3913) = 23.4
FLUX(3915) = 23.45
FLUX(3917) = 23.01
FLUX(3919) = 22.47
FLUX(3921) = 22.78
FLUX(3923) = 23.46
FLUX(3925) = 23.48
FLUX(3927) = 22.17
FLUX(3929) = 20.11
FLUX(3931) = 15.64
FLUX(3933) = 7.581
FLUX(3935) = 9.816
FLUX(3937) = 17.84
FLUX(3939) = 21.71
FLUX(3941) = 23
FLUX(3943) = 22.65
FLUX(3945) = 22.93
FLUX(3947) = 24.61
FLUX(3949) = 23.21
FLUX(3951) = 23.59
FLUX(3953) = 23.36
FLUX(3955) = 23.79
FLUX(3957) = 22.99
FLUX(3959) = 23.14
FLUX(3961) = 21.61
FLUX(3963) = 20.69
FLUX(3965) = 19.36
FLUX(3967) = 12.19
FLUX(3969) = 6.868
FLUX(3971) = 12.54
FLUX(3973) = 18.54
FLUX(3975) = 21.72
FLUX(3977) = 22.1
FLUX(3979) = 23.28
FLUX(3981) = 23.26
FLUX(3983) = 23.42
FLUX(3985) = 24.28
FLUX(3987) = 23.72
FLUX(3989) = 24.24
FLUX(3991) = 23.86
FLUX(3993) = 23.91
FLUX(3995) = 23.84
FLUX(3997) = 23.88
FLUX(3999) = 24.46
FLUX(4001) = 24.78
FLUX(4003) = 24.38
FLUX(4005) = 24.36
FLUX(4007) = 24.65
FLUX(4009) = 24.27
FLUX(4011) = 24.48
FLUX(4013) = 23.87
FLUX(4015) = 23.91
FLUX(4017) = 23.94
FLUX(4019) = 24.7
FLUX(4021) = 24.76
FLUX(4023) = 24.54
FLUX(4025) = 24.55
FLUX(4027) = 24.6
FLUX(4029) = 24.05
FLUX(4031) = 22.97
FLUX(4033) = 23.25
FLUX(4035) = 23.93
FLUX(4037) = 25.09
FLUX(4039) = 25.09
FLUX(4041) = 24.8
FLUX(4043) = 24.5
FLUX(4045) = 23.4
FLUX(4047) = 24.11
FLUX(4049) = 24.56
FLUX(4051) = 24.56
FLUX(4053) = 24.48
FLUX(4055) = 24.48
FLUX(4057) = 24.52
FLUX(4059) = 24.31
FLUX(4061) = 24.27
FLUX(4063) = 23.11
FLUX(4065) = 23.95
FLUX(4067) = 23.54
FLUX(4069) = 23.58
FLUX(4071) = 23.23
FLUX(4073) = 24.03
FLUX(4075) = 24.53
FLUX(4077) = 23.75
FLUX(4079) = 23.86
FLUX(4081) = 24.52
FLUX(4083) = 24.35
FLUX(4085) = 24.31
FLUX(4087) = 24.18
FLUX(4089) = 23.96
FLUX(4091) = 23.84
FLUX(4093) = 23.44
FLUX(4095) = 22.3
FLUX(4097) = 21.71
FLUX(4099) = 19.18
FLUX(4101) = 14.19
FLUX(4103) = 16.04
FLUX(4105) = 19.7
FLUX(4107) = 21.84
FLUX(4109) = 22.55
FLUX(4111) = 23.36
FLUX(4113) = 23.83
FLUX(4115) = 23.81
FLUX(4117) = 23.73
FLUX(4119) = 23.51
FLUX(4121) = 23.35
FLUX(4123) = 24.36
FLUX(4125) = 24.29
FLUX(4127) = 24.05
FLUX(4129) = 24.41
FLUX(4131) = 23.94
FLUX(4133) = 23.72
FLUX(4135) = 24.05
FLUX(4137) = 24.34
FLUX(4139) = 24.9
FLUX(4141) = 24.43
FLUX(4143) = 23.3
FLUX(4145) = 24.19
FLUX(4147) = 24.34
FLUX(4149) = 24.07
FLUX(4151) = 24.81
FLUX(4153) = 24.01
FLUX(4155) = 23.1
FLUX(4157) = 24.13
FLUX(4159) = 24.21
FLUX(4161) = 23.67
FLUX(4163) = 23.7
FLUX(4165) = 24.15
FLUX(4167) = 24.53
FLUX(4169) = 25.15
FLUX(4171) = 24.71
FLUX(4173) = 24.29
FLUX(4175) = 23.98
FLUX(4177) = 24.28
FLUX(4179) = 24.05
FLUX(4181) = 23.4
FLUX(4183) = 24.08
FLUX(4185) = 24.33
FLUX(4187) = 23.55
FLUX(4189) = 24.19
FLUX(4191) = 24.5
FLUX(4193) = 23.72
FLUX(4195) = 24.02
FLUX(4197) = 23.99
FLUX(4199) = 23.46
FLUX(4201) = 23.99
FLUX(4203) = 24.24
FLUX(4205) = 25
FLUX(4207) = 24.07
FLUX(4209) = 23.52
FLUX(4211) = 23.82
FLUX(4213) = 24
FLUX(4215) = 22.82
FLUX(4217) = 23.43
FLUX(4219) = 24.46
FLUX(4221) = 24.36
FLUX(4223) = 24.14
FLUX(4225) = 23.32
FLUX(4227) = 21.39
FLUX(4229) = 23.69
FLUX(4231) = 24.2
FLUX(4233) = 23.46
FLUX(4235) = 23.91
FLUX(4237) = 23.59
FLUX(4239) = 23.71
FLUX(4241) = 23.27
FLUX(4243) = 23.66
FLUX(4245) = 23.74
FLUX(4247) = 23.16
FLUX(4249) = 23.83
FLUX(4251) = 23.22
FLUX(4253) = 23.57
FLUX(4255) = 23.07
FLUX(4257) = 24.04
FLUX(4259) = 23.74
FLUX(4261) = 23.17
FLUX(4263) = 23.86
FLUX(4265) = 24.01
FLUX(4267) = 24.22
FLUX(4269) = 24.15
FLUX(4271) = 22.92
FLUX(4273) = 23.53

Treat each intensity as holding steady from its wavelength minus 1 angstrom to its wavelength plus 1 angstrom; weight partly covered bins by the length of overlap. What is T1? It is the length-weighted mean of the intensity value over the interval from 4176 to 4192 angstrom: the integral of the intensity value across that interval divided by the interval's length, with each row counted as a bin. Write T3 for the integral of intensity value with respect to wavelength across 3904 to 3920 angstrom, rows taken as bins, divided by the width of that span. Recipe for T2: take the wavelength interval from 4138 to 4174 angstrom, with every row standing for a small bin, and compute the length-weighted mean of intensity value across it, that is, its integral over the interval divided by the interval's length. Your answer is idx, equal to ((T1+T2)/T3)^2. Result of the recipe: 4.3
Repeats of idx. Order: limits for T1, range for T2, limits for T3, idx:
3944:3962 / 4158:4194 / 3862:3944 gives 5.0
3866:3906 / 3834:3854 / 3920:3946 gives 4.7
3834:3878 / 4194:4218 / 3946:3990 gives 4.8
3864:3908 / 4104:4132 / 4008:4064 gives 3.4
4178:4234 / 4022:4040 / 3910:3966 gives 5.1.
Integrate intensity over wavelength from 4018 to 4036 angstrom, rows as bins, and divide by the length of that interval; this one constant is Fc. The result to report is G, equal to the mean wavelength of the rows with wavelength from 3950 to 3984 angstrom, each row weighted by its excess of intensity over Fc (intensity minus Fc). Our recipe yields 3968.6 angstrom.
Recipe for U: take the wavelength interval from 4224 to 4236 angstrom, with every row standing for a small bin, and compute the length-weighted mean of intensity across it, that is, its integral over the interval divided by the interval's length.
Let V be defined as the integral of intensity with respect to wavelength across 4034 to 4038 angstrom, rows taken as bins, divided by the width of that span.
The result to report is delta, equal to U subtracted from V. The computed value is 1.2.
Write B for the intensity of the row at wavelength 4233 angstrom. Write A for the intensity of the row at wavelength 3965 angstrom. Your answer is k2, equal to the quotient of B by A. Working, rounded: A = 19.36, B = 23.46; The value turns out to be 1.21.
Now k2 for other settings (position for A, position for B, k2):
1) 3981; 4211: 1.02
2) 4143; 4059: 1.04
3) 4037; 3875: 0.91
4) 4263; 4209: 0.99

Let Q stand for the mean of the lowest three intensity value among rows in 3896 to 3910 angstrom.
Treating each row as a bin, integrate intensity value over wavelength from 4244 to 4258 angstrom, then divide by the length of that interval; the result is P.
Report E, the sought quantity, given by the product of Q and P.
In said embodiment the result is 527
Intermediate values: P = 23.5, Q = 22.4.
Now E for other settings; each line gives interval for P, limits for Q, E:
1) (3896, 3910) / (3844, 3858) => 533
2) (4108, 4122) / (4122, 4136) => 560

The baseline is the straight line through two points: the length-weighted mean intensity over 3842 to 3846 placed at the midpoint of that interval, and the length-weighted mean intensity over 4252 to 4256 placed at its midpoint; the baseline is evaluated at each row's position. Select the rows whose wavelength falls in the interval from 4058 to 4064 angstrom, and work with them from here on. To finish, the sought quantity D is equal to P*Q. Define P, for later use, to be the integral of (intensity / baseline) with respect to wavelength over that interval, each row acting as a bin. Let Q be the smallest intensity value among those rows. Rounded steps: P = 6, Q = 23.11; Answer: 144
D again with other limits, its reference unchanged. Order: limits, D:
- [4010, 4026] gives 407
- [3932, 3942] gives 53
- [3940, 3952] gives 279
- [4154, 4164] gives 237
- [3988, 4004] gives 404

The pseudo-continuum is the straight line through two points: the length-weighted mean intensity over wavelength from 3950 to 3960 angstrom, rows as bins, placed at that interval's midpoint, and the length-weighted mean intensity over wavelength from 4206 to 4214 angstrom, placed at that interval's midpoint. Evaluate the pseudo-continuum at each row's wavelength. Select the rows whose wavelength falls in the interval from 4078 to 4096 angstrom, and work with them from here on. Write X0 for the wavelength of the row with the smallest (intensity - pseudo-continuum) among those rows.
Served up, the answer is 4095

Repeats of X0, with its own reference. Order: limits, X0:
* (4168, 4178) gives 4175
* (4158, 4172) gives 4161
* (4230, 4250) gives 4247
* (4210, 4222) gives 4215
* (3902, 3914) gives 3905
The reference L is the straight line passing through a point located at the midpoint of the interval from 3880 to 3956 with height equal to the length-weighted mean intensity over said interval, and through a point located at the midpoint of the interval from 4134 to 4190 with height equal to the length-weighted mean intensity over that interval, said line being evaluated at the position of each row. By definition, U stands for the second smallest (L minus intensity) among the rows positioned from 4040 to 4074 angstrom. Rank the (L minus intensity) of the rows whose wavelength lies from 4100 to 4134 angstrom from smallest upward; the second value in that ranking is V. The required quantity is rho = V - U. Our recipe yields 1.1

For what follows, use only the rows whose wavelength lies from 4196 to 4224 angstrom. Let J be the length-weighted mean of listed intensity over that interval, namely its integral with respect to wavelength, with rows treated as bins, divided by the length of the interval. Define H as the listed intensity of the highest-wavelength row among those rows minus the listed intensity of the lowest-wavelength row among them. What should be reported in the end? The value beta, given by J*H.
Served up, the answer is 4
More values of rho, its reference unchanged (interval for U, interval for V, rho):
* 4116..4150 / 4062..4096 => -0.7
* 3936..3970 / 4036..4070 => -0.3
